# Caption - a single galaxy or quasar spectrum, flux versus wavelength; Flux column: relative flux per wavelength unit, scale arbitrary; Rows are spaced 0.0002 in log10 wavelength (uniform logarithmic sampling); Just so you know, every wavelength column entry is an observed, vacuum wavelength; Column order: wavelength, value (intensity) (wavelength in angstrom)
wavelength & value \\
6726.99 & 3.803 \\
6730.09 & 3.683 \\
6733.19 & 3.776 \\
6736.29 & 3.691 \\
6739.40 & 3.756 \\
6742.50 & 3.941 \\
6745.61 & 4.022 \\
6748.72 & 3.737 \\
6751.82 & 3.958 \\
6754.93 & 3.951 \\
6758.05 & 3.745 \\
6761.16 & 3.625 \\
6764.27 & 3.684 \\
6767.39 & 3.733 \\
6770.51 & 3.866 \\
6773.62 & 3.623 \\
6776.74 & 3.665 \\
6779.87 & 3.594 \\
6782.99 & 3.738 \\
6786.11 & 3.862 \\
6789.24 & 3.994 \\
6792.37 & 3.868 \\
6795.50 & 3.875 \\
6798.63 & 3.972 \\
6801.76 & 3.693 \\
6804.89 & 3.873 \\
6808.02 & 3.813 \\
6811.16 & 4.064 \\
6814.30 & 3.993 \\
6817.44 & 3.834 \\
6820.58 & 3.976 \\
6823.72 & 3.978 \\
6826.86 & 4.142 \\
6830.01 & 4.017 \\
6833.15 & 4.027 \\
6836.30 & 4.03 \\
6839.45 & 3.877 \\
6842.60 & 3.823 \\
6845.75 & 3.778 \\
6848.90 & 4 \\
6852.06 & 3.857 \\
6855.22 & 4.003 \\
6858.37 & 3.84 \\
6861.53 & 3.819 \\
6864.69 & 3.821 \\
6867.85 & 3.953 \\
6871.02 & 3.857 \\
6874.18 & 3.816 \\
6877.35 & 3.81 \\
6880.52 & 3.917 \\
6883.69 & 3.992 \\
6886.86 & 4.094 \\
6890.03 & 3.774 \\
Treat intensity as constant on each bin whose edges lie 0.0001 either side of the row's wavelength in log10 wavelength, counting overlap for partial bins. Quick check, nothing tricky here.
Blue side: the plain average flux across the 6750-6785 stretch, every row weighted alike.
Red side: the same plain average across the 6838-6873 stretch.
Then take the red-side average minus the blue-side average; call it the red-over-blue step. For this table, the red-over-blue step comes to 0.13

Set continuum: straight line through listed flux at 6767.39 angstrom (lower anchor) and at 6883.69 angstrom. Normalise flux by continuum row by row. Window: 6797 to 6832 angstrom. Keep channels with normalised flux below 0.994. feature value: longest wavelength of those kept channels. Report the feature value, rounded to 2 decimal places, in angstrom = 6801.76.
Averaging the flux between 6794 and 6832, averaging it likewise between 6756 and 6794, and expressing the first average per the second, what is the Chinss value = 1.050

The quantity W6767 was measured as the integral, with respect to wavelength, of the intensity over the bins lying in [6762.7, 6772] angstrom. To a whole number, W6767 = 35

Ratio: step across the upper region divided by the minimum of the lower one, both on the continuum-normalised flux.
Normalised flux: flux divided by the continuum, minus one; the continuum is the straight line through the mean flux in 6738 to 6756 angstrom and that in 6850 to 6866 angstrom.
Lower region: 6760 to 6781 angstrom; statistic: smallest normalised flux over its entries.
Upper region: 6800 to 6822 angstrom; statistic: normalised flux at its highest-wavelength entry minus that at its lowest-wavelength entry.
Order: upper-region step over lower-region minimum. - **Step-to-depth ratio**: -1.0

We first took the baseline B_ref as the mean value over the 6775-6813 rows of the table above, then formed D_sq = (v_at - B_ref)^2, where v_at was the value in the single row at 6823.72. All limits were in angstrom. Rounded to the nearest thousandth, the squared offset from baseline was 0.021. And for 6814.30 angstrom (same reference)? 0.025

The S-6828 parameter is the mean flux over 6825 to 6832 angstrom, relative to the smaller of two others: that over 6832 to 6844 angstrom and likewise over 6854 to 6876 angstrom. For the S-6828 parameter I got 1.053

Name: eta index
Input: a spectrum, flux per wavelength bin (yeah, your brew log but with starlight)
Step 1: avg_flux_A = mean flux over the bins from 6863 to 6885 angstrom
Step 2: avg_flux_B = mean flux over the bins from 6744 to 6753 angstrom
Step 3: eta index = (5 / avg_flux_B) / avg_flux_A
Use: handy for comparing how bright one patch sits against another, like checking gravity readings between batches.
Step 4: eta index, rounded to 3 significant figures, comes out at 0.330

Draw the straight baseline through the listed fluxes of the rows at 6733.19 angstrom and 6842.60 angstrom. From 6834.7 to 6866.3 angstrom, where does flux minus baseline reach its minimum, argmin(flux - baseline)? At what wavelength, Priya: 6845.75 angstrom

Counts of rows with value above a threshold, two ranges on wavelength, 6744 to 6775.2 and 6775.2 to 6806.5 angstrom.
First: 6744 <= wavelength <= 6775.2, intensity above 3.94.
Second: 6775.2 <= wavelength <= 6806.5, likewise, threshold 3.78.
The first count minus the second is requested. -3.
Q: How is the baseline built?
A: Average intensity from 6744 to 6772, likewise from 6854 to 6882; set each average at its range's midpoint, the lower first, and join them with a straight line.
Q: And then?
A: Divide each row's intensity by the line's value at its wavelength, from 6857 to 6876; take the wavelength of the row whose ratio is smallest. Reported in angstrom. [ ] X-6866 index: 6874.18 angstrom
